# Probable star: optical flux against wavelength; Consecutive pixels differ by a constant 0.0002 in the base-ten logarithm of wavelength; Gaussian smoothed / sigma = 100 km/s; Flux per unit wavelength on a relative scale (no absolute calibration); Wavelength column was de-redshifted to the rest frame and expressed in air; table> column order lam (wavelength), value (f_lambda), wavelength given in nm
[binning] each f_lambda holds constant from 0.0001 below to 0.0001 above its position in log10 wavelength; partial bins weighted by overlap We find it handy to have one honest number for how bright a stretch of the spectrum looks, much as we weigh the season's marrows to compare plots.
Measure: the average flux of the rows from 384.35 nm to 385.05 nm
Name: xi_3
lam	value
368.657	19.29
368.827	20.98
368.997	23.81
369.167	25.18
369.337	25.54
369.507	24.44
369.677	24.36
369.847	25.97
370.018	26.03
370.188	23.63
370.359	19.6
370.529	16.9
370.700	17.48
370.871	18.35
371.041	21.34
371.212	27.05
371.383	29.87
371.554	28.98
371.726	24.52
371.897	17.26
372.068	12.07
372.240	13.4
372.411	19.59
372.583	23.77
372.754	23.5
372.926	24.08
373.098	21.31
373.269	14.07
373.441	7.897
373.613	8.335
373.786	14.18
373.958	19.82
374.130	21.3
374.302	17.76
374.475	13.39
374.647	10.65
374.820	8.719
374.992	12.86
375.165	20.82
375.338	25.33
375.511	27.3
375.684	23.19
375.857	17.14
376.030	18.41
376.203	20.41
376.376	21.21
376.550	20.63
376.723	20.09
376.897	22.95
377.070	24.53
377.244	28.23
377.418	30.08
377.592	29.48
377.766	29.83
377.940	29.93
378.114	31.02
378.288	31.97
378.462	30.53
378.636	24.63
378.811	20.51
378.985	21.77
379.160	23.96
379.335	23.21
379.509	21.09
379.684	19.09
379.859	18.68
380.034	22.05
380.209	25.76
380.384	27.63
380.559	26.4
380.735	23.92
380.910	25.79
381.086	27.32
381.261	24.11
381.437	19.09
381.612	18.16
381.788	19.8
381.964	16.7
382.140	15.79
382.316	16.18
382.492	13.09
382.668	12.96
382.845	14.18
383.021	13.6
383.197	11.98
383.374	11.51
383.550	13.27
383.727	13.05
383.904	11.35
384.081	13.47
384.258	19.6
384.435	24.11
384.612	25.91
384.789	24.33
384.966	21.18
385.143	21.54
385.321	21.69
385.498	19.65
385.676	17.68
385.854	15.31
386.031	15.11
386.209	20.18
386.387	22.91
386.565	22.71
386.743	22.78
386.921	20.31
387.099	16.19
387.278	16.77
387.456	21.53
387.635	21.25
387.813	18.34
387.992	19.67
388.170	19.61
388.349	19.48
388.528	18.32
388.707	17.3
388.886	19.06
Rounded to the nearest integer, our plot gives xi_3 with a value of 24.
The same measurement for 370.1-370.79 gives 19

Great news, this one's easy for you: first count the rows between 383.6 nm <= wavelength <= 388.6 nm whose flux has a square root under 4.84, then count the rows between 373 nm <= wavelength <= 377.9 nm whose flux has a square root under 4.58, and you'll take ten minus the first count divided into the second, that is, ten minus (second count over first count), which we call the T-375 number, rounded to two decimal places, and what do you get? 9.36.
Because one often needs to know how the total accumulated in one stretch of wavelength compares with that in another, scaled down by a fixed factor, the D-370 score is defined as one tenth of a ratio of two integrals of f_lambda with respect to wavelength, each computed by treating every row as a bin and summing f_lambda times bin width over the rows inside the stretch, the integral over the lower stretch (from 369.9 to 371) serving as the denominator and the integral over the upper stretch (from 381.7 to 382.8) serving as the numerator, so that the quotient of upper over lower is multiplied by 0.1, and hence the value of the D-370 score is 0.08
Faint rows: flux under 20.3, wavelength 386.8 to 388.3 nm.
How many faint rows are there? 5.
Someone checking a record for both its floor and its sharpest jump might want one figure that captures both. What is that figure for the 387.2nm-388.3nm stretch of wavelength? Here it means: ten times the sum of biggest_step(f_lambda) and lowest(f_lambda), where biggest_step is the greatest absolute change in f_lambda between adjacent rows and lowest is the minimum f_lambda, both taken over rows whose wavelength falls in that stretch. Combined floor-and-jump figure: 215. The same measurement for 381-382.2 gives 208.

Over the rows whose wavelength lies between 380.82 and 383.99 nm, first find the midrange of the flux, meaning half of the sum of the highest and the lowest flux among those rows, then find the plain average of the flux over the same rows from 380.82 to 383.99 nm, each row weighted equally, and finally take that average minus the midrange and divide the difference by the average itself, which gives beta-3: -0.17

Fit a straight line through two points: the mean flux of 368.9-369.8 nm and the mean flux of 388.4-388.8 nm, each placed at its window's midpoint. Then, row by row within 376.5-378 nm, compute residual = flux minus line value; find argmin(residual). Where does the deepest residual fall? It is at 376.723 nm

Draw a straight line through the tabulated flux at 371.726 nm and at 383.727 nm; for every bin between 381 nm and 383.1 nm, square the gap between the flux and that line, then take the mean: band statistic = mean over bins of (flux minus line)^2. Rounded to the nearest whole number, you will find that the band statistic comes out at 23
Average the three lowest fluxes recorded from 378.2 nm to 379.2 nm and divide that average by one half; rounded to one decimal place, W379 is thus 44.2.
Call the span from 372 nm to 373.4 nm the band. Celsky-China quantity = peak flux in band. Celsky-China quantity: 24.08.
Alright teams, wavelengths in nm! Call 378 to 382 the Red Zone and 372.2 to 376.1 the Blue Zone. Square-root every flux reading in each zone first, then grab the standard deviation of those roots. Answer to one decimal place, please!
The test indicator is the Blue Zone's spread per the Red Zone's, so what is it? 1.7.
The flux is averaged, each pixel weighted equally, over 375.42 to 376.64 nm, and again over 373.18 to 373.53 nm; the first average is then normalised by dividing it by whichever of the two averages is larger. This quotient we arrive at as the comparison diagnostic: 1.00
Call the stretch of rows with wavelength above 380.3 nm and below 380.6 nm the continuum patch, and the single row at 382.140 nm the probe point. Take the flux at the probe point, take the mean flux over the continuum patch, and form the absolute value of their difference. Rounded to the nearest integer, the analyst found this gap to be 11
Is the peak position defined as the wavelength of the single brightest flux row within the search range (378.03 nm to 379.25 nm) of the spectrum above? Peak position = 378.288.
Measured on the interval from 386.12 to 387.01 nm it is 386.387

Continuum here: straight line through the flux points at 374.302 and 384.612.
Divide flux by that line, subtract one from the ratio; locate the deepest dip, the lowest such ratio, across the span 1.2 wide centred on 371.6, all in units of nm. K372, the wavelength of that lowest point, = 372.068 nm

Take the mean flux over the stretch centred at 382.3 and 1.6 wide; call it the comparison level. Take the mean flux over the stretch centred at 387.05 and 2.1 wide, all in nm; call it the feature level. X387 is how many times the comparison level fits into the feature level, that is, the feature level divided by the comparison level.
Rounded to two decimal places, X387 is 1.27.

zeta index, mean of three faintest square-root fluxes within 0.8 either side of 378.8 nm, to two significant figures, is 4.6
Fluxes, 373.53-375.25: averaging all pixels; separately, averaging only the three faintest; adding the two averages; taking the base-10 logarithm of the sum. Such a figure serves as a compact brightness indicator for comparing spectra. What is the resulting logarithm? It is 1.381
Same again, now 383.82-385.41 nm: 1.546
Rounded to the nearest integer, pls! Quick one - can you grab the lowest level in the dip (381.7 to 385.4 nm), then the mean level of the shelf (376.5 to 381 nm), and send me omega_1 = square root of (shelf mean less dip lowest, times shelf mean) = 19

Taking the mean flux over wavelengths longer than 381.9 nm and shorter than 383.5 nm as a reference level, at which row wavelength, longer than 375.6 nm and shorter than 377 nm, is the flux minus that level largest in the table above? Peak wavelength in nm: 375.684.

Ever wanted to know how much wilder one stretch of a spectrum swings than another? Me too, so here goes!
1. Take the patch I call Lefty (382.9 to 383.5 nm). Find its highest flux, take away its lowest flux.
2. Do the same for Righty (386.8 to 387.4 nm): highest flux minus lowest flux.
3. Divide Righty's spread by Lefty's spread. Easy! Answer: 2.0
